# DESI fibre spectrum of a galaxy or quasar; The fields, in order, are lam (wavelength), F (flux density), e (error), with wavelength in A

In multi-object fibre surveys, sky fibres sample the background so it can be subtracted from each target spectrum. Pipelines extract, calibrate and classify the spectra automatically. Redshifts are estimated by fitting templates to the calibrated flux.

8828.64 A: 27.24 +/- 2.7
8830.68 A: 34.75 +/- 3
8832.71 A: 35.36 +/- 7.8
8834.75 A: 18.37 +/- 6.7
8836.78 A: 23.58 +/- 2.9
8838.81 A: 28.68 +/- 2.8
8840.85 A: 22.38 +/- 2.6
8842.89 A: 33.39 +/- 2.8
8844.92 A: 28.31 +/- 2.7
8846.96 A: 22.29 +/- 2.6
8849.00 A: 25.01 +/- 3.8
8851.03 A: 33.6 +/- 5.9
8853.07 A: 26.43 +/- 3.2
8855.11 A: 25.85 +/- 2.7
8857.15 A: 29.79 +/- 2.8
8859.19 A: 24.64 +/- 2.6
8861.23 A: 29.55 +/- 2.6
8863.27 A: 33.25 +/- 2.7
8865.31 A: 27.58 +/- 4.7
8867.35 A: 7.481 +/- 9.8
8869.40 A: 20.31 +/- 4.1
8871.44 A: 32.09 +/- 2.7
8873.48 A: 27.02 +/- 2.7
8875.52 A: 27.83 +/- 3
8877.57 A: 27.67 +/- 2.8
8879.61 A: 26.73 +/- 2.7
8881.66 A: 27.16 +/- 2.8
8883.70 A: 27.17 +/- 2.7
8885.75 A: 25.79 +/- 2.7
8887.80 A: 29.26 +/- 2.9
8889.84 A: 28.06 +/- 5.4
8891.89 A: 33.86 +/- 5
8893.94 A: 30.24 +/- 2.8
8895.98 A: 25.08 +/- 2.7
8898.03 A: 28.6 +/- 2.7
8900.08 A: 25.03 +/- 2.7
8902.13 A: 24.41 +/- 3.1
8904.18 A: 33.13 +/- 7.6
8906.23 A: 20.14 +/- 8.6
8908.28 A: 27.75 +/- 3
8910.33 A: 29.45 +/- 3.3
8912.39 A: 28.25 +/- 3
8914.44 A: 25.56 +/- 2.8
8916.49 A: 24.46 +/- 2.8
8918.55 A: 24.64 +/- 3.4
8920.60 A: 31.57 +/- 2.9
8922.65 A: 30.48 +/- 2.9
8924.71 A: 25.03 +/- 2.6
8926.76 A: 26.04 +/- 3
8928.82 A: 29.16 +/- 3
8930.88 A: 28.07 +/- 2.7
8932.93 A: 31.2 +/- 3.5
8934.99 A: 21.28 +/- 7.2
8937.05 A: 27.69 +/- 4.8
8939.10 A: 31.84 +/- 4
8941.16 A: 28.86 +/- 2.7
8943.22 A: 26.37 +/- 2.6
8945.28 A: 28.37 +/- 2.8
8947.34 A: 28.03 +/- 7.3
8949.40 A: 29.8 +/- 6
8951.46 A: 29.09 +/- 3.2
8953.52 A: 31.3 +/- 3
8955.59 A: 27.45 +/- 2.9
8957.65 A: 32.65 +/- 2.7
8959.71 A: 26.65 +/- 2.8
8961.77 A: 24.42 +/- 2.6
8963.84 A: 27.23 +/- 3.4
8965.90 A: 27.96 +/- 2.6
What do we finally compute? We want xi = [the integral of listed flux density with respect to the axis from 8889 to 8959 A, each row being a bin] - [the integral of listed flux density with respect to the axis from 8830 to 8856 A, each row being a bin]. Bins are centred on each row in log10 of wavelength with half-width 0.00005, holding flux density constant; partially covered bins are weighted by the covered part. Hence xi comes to 1248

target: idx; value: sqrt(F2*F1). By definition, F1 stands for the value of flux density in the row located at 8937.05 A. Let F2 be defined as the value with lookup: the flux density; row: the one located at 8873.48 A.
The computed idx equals 27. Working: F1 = 27.69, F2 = 27.02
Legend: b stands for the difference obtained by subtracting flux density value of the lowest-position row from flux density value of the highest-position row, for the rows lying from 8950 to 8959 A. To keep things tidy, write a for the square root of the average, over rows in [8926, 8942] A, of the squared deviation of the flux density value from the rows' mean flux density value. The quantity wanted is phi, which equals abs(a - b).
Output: 0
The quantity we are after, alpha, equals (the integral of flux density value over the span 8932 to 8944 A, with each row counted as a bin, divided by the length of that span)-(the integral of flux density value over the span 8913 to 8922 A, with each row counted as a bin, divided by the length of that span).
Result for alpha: 1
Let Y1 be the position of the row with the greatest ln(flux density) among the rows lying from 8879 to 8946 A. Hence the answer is 8891.89 A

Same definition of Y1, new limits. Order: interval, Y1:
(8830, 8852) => 8832.71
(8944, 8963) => 8957.65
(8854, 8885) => 8863.27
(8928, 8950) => 8939.10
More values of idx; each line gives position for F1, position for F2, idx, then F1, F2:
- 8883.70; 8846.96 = 25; 27.17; 22.29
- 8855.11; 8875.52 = 27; 25.85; 27.83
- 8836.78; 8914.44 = 25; 23.58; 25.56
